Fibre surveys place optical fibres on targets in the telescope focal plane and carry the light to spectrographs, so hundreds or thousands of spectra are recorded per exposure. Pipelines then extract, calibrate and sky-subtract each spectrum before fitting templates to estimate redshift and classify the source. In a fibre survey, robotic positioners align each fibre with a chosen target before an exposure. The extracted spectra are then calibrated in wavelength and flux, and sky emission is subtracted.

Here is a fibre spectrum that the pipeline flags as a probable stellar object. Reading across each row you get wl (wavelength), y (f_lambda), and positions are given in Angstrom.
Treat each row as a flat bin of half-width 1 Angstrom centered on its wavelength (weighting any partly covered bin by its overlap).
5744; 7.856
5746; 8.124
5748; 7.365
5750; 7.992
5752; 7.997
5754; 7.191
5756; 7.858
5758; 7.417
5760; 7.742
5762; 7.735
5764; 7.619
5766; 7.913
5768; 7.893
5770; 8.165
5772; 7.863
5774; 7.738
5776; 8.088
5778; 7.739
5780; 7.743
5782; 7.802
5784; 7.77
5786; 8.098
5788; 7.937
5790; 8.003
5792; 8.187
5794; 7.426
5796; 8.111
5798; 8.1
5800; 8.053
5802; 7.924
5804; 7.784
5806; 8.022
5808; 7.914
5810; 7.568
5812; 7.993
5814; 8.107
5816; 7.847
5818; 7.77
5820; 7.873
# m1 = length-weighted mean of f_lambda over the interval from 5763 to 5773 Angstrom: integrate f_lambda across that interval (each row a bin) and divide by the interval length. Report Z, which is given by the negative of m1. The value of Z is -7.89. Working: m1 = 7.89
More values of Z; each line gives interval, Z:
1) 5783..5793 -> -8.00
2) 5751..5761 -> -7.64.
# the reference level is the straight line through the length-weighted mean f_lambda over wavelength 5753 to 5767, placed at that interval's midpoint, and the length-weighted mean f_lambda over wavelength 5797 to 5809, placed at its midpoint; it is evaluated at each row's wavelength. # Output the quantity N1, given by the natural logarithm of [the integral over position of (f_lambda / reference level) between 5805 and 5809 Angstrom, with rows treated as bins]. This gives 1.38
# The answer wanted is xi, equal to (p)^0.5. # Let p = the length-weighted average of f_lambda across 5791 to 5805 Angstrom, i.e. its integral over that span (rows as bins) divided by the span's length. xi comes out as 2.82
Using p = 7.94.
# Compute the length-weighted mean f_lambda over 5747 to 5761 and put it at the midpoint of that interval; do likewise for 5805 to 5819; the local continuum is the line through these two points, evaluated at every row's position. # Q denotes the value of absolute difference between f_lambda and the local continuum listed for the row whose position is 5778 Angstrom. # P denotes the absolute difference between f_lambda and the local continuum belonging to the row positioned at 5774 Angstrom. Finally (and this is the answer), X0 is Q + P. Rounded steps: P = 0.00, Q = 0.01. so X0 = 0.02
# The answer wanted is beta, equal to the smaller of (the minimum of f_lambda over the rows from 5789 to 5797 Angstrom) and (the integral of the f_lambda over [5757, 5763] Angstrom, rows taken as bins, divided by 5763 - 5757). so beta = 7.4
